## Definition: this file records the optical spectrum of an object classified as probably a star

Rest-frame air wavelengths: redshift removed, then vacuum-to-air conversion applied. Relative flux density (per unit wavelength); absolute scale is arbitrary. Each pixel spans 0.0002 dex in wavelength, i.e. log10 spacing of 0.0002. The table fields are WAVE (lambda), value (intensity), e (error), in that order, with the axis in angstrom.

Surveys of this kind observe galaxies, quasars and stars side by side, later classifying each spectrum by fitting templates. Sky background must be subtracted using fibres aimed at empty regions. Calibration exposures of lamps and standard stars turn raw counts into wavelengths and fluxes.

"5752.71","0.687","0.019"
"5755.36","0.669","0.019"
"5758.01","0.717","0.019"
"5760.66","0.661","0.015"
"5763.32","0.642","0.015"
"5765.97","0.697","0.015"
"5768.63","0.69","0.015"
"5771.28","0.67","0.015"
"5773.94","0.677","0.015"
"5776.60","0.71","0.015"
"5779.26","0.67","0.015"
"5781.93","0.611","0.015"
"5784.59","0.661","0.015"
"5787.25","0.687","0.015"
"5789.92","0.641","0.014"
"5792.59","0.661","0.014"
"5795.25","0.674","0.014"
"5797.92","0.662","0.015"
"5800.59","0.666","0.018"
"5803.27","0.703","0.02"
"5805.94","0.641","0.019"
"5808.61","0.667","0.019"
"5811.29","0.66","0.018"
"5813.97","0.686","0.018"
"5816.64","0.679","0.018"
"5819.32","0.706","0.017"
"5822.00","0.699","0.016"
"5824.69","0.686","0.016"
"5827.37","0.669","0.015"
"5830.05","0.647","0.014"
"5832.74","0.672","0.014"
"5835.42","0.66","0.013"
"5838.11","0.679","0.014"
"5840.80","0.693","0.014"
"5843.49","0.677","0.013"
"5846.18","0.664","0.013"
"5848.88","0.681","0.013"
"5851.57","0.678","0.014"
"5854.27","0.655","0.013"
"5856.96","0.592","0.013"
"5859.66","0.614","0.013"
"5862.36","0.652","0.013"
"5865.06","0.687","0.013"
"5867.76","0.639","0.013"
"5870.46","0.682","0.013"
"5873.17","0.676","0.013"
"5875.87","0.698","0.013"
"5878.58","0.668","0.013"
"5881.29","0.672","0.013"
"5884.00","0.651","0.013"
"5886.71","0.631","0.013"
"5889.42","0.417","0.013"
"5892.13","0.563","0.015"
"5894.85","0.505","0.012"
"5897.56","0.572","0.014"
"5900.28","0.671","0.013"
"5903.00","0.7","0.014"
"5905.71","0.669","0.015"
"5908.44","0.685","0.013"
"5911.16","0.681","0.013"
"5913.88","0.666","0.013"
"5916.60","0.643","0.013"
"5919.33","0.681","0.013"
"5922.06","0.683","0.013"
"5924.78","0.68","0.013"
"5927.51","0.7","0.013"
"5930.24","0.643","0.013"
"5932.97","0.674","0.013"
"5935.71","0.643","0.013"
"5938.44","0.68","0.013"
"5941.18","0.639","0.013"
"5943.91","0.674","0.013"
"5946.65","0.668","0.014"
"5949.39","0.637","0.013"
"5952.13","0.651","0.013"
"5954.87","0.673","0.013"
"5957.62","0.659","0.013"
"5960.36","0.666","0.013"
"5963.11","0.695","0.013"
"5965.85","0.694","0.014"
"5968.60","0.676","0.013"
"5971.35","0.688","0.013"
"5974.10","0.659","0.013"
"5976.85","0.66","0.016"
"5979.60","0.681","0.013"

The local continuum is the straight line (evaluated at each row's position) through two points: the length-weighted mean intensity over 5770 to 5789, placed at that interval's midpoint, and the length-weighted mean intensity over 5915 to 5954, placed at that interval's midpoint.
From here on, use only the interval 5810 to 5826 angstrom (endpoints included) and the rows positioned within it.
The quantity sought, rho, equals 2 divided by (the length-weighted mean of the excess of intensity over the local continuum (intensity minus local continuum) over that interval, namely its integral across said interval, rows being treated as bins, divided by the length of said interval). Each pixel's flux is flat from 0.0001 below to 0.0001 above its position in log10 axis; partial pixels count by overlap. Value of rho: 108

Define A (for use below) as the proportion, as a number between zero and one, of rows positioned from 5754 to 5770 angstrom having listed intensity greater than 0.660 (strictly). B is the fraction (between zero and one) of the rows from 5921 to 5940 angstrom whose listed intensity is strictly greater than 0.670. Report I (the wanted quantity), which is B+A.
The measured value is 1.5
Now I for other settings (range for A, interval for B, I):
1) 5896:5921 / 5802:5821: 1.3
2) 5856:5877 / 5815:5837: 1.1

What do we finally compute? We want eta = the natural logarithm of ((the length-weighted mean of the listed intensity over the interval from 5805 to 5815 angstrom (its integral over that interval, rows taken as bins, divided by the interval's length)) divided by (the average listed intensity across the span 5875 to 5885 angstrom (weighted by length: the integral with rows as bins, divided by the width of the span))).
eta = -0.01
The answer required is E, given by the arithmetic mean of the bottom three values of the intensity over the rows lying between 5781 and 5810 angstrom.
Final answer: 0.63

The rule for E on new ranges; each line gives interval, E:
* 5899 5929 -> 0.66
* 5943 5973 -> 0.65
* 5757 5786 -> 0.64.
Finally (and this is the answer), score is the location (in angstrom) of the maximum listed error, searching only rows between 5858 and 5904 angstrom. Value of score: 5892.13 angstrom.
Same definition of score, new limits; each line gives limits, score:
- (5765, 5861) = 5803.27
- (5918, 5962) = 5946.65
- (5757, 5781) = 5758.01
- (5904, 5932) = 5905.71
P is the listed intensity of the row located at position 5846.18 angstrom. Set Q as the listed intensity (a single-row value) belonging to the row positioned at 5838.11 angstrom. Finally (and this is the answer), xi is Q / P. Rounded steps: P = 0.664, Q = 0.679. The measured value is 1.02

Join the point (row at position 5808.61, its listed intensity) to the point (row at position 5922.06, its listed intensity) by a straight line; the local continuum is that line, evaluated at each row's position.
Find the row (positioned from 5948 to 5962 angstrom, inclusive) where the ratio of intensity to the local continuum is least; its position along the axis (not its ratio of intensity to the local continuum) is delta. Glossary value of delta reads 5949.39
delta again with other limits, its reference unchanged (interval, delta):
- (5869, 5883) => 5878.58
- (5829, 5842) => 5830.05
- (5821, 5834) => 5830.05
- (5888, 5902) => 5889.42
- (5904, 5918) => 5916.60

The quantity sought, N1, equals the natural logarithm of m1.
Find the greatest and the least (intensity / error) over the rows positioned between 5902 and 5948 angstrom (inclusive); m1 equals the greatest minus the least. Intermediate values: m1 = 9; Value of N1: 2.22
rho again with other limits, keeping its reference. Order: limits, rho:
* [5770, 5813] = -1116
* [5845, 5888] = -273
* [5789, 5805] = -8547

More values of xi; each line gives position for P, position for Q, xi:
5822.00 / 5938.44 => 0.97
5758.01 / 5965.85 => 0.97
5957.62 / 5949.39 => 0.97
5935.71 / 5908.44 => 1.07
